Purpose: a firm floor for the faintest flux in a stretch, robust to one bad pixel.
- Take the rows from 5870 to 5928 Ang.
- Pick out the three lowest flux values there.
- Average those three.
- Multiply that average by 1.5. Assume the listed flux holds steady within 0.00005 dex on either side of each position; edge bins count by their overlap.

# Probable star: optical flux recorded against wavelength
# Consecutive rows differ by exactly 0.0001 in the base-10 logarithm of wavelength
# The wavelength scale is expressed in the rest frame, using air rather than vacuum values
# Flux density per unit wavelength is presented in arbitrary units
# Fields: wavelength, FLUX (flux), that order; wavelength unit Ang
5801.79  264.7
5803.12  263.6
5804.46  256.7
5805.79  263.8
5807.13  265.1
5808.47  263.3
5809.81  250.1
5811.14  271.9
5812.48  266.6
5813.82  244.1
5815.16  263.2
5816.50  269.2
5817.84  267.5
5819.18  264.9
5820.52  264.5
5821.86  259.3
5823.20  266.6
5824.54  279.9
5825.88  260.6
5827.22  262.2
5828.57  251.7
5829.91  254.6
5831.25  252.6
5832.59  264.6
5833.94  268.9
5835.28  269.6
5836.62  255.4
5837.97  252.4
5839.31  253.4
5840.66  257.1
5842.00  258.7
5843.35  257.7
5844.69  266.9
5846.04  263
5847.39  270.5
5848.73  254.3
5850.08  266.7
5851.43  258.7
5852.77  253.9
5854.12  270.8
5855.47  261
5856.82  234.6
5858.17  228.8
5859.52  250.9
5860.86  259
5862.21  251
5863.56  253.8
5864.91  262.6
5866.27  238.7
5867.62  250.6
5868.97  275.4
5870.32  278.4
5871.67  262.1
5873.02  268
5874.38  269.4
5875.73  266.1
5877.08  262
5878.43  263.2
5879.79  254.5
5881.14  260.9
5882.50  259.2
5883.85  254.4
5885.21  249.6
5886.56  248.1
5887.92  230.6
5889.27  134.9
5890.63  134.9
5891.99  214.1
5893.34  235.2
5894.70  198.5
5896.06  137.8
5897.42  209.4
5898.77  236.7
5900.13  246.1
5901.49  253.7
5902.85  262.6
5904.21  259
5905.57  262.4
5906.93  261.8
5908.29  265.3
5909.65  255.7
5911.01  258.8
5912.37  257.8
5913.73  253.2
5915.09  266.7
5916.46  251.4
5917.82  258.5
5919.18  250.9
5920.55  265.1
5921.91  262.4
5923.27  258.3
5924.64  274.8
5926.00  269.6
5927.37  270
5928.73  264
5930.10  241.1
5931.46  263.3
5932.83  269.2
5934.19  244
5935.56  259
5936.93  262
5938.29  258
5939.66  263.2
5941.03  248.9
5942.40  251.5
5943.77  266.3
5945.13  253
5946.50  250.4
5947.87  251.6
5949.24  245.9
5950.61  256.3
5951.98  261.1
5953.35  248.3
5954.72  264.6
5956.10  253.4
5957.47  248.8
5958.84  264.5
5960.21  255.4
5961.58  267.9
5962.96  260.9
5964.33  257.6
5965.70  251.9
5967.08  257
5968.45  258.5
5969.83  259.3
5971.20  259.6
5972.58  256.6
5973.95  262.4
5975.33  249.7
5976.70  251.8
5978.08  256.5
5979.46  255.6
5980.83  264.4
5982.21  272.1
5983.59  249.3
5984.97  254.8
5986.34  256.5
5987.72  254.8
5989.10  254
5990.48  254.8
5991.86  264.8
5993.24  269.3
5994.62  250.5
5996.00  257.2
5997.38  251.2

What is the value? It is 204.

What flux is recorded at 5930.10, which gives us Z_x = 241.1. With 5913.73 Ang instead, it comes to 253.2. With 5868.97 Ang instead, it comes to 275.4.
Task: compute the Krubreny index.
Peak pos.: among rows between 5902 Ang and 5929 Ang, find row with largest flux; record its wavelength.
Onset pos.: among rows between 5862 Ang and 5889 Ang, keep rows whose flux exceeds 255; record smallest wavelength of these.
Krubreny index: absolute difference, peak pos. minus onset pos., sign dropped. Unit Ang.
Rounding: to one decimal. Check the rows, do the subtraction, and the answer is 59.7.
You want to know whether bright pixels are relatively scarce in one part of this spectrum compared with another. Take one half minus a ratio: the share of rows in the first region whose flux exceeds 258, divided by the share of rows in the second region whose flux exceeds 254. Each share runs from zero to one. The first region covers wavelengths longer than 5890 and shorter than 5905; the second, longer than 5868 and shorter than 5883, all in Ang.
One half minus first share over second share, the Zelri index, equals 0.3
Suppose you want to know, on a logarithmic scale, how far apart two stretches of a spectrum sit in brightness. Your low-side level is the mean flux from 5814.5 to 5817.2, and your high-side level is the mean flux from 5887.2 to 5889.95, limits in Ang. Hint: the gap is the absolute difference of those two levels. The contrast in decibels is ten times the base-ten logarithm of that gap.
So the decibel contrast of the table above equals 19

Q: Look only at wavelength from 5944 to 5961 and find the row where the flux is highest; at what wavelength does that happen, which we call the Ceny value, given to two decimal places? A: 5954.72 Ang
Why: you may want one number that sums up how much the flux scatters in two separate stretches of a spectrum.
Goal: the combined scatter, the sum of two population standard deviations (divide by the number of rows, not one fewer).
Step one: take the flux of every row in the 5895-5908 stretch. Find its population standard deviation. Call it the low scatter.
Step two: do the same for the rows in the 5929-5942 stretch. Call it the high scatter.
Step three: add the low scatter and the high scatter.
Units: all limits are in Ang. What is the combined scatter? 48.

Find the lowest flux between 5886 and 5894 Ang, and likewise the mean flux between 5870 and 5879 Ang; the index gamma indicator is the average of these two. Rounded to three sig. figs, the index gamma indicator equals 201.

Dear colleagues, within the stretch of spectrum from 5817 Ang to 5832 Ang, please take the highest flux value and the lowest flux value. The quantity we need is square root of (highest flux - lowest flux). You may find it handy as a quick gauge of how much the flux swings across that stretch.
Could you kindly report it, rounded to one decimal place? 5.3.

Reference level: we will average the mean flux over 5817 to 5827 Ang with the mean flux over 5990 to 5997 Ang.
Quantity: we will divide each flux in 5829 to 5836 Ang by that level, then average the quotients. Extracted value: 0.997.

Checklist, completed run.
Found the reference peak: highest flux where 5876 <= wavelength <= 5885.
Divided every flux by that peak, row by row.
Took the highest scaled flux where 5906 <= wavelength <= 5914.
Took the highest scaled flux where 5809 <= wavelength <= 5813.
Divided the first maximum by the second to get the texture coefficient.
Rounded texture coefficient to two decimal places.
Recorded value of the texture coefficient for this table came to 0.98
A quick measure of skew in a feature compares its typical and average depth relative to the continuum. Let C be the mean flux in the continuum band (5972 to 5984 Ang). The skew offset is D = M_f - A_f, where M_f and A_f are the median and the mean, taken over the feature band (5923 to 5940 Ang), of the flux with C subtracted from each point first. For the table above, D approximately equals 1.9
